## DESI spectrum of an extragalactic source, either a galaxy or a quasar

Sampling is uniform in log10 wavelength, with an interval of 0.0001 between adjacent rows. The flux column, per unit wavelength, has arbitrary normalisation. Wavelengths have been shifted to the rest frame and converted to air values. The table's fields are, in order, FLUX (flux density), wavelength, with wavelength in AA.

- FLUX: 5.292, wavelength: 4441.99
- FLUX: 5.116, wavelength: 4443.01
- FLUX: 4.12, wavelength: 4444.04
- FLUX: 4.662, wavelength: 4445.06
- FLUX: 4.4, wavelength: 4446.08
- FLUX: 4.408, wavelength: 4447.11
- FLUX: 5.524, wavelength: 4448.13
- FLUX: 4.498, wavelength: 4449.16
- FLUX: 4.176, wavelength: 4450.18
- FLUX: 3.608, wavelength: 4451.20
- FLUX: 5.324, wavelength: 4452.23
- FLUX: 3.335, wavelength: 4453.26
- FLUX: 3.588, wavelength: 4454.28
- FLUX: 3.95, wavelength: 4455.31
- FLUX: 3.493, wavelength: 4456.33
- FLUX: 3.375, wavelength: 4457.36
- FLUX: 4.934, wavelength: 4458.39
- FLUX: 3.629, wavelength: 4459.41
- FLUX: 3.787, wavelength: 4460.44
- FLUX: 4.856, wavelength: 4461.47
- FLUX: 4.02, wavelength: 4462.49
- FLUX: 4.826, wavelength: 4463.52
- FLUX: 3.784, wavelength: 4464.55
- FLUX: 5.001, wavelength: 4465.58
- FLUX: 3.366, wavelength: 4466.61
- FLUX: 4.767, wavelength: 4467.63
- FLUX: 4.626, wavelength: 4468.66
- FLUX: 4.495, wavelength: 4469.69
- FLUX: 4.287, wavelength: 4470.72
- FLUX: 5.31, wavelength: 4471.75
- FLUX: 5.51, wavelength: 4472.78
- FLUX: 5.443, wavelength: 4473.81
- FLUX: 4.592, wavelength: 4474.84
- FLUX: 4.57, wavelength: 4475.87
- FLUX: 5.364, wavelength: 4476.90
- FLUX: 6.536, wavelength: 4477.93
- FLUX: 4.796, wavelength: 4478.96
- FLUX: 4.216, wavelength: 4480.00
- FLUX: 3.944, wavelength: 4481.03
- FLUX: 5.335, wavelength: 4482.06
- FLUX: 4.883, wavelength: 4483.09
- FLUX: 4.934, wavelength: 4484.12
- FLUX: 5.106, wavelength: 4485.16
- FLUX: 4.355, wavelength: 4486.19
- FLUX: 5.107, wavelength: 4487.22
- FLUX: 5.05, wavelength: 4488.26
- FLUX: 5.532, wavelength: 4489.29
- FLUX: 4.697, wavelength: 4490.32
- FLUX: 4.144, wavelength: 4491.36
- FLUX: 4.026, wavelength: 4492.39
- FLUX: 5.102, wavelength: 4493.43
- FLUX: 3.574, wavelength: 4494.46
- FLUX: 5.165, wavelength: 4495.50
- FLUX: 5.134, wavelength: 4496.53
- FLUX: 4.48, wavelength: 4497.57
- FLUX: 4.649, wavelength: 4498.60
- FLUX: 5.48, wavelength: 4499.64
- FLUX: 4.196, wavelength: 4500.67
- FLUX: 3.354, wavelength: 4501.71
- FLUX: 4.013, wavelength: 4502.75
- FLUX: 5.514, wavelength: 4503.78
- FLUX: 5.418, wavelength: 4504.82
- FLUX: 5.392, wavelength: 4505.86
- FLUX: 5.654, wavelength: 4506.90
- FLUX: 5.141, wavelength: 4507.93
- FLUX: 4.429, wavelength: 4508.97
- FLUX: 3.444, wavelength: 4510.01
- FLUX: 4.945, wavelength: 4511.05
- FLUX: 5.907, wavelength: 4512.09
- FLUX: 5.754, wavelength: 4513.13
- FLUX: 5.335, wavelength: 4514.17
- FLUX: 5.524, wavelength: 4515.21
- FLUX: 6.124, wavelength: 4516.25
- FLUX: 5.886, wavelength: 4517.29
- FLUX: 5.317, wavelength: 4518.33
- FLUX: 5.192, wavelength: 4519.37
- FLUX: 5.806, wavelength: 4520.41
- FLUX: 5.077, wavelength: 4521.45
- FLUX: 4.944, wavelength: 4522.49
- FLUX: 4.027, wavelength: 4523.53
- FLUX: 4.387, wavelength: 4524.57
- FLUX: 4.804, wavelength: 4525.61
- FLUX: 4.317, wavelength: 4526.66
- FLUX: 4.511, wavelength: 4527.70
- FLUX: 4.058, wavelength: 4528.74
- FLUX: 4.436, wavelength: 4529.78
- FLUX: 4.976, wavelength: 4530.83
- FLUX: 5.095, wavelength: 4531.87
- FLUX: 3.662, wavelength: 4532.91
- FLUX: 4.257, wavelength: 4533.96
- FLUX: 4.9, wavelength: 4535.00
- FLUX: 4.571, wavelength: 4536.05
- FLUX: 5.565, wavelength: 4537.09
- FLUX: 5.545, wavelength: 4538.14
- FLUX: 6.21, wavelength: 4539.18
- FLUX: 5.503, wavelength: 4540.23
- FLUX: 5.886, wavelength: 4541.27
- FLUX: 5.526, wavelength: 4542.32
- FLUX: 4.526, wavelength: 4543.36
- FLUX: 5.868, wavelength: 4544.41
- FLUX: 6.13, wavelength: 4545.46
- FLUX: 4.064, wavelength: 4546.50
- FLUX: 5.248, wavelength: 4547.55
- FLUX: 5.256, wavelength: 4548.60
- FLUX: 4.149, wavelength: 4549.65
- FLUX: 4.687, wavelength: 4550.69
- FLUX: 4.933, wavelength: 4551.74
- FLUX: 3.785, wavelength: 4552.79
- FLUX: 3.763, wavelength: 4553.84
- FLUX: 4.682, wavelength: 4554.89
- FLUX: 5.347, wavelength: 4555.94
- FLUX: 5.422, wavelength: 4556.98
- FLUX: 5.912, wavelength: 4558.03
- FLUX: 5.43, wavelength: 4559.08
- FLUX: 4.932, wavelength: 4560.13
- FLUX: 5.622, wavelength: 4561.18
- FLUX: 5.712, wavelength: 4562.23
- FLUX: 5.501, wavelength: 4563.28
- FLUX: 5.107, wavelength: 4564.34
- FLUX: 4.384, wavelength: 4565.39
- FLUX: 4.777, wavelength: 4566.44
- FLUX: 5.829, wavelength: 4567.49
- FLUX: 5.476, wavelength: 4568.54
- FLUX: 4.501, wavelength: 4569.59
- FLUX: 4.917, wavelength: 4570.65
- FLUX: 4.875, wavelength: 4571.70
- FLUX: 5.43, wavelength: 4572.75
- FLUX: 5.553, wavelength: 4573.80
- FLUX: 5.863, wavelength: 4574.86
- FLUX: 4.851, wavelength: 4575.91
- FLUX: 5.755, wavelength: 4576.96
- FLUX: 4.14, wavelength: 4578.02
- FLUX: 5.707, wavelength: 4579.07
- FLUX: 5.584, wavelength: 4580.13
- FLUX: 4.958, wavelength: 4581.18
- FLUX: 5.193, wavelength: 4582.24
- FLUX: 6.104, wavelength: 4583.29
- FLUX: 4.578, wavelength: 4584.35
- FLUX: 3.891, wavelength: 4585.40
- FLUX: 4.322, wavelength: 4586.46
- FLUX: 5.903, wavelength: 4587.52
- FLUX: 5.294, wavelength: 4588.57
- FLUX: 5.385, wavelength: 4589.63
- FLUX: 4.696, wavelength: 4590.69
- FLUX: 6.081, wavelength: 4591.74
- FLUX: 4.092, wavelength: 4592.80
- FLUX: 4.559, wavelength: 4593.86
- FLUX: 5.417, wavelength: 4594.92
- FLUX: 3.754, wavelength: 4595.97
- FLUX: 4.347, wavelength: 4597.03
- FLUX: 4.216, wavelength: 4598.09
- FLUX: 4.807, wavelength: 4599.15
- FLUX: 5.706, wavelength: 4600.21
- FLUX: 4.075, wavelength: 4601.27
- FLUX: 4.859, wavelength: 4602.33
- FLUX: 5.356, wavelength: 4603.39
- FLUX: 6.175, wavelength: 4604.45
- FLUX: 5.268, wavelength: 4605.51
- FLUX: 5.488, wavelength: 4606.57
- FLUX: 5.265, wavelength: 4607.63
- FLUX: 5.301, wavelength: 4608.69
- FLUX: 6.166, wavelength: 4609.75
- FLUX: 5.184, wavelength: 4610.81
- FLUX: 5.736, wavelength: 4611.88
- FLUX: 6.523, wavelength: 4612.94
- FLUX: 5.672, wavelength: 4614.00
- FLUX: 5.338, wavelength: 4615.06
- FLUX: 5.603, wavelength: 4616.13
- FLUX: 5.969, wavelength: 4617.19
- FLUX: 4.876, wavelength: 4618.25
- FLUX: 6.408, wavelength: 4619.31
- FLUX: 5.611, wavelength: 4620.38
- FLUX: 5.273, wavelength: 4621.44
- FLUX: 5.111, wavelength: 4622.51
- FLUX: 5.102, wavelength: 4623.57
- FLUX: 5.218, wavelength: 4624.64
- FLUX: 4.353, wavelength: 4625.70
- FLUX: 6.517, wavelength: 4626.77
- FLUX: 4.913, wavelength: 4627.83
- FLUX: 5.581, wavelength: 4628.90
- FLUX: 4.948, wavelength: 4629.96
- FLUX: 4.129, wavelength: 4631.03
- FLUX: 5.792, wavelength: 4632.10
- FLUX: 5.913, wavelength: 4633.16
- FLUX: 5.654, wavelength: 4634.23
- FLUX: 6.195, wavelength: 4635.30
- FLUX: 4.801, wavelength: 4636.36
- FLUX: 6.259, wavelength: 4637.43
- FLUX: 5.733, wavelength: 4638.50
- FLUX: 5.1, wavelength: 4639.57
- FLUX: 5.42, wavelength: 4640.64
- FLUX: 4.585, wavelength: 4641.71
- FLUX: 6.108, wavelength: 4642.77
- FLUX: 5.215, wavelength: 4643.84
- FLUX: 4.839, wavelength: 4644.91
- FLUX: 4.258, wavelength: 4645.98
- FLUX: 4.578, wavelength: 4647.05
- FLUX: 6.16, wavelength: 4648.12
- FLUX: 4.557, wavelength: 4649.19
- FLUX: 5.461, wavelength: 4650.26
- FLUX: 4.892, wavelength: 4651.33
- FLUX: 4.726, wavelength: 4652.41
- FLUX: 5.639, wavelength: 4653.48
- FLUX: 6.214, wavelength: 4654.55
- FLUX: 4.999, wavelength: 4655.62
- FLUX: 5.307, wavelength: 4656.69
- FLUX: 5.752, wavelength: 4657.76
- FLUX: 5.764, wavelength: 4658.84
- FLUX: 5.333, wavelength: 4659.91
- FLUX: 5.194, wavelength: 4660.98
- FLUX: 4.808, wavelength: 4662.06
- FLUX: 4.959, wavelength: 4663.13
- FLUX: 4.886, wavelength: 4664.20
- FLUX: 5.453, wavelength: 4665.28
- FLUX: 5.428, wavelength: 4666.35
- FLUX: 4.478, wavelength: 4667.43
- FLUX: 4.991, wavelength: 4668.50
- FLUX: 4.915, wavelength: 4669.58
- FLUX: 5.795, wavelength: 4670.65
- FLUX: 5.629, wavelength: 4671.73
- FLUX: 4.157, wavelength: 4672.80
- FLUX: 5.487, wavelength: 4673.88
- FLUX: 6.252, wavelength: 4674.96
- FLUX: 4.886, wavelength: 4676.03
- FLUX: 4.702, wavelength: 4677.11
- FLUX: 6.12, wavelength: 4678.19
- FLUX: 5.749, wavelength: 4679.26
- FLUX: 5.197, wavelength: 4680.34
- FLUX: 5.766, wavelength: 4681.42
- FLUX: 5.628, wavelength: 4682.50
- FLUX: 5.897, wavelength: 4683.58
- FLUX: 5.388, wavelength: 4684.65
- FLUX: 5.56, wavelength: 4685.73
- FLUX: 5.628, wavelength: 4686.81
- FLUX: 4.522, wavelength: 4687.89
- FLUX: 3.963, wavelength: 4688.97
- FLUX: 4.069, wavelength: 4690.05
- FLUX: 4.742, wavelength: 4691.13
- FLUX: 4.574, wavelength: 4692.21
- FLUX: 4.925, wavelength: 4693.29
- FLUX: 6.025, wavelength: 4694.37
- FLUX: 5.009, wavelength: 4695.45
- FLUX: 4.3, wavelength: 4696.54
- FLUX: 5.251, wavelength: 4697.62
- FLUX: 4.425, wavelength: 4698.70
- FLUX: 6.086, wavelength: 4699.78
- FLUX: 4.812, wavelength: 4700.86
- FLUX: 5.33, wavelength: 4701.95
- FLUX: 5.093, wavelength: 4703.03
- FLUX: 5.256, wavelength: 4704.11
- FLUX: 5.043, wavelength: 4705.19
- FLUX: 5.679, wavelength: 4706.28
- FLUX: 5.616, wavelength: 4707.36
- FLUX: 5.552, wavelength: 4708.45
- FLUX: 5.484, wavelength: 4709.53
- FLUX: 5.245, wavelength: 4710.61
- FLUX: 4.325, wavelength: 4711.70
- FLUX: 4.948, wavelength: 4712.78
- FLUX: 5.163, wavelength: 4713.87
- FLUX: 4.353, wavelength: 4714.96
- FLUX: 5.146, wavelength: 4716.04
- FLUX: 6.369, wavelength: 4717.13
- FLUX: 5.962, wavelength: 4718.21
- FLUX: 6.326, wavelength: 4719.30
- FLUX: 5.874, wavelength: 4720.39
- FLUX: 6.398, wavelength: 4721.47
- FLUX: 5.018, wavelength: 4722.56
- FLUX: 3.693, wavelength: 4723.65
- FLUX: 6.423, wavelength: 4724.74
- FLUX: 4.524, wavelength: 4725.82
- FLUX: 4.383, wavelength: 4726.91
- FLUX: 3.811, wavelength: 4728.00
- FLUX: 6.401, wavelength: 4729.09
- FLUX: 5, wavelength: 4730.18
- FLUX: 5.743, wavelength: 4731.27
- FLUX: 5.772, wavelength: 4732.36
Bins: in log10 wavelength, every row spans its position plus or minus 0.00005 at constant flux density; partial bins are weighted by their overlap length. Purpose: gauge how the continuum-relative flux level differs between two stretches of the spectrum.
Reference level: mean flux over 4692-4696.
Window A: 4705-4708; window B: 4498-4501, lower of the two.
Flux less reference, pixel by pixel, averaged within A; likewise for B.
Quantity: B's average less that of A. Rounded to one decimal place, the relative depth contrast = -0.7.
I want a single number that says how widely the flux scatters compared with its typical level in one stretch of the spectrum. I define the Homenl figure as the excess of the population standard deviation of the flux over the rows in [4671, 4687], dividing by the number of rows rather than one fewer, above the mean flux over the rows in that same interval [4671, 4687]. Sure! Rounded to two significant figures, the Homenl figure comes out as -4.9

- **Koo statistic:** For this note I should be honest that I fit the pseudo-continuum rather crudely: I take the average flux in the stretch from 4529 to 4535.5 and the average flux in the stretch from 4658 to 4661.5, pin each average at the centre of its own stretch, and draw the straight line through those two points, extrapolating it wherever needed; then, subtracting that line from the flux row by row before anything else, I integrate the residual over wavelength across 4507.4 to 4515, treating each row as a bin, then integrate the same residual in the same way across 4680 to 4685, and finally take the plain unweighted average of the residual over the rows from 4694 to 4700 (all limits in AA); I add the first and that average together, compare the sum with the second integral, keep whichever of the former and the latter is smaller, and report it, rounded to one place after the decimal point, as -0.1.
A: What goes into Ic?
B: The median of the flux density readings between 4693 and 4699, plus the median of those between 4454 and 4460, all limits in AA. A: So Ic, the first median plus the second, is 8.6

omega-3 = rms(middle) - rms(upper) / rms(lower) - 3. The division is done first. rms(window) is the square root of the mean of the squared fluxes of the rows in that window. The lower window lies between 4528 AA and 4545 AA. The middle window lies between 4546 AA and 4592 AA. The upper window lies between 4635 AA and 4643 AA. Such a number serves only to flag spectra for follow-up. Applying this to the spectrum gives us 1.03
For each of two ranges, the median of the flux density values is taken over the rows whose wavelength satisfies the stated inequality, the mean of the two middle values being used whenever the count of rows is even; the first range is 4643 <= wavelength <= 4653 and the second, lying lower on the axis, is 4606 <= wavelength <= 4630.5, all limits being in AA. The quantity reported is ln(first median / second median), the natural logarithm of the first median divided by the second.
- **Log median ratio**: -0.10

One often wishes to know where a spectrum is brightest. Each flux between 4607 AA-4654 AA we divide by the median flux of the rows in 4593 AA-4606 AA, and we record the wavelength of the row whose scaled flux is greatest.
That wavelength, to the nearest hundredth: 4612.94 AA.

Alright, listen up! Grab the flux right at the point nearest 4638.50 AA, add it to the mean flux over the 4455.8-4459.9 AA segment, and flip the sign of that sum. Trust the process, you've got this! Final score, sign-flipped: -9.6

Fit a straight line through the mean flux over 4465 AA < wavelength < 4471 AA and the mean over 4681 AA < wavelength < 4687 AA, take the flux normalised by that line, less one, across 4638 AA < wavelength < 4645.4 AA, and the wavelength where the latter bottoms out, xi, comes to 4641.71 AA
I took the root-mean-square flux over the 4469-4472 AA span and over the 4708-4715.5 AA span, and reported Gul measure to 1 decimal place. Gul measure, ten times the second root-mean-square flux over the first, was 10.7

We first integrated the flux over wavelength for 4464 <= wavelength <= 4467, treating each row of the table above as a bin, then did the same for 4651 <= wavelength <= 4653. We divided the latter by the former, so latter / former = 0.8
